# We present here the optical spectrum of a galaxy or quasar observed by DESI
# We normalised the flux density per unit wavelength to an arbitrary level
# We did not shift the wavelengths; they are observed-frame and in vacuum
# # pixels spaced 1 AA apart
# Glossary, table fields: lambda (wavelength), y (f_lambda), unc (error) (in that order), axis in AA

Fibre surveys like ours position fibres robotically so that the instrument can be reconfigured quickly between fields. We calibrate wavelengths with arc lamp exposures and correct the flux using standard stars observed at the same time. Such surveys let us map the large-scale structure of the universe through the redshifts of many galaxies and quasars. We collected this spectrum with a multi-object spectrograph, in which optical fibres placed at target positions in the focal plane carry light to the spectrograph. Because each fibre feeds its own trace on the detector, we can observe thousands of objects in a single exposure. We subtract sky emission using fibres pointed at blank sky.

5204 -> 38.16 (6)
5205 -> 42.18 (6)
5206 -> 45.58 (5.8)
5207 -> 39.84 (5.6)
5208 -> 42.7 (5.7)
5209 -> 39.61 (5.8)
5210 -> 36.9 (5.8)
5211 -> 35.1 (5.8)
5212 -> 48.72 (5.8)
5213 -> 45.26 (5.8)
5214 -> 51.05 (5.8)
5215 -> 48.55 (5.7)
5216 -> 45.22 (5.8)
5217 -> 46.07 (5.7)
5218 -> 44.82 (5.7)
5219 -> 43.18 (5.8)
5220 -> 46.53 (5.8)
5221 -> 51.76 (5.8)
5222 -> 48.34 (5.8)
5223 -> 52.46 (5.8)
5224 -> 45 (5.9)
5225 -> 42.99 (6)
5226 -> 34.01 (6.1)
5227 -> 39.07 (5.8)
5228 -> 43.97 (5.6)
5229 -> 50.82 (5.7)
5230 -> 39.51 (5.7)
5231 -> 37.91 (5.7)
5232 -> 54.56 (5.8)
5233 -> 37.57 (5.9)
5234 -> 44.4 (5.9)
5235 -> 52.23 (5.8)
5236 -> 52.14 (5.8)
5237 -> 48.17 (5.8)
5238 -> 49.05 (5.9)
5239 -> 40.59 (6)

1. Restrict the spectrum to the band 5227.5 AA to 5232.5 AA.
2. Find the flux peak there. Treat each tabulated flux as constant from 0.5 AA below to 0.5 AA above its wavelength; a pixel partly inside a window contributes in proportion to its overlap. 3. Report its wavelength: 5232 AA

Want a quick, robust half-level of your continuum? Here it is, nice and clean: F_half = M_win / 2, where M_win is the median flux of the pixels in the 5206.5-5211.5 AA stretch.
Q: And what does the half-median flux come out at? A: 19.8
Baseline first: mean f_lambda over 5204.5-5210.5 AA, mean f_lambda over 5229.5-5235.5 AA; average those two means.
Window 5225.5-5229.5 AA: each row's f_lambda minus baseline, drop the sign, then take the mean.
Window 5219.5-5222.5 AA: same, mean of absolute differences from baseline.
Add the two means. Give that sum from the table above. 12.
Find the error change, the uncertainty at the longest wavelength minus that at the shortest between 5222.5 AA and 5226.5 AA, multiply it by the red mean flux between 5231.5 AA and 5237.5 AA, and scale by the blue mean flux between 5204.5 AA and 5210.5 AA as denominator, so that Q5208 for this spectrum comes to 0.35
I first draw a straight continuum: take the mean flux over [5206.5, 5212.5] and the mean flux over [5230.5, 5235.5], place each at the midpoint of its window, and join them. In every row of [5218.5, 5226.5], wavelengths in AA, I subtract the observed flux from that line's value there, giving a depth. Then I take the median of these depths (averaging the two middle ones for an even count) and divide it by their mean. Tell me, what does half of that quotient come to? 0.57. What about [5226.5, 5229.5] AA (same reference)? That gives -0.52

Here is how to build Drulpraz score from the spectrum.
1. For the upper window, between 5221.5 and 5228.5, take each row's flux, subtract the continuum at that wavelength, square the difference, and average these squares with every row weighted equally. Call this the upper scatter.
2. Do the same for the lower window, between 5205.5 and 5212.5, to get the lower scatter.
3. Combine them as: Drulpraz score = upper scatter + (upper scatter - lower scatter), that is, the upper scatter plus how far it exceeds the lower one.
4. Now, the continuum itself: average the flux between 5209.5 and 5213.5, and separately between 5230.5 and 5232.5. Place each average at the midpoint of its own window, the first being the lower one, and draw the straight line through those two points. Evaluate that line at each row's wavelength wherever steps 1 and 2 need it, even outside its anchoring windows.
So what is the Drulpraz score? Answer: 51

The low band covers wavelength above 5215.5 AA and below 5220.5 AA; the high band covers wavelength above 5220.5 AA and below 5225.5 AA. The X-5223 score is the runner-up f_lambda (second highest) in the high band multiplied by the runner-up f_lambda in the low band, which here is 2385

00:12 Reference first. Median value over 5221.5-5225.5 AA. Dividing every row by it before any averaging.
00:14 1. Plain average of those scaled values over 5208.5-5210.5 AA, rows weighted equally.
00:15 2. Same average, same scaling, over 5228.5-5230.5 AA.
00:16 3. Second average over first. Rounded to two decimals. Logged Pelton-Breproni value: 1.18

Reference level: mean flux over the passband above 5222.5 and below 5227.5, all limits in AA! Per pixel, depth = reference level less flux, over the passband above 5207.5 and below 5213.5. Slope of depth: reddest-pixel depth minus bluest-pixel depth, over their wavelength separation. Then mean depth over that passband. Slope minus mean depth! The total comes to -2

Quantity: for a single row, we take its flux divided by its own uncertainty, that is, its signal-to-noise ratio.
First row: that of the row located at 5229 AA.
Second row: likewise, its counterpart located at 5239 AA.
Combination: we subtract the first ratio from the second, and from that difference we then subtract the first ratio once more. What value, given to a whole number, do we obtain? -11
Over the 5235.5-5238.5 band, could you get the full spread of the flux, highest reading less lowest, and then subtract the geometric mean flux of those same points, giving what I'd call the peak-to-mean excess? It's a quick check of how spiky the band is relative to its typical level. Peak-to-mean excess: -46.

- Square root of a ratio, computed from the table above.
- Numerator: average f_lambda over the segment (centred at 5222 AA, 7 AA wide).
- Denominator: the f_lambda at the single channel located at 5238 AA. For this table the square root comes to 0.98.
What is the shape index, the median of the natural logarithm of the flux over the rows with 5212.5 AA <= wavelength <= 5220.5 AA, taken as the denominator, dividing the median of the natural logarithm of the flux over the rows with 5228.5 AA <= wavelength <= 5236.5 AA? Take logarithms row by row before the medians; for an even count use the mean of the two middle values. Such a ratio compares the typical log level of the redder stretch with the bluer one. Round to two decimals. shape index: 1.01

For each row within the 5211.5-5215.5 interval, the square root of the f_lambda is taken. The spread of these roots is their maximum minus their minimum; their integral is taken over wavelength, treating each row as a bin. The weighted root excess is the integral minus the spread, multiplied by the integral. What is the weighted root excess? 762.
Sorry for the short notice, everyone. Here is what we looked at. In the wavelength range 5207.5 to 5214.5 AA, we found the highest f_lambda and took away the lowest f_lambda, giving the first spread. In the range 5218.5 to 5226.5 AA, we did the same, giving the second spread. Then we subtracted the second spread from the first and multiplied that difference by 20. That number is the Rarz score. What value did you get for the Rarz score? -50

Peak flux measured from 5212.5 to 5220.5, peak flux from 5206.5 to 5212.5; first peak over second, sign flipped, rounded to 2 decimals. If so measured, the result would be -1.05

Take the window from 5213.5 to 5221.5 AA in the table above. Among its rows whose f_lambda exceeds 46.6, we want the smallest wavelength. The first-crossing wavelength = 5214 AA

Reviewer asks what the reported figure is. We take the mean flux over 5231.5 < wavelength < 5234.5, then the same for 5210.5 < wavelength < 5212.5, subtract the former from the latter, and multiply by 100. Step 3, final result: -360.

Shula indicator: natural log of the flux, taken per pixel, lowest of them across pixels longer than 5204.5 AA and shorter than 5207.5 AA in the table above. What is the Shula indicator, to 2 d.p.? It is 3.68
